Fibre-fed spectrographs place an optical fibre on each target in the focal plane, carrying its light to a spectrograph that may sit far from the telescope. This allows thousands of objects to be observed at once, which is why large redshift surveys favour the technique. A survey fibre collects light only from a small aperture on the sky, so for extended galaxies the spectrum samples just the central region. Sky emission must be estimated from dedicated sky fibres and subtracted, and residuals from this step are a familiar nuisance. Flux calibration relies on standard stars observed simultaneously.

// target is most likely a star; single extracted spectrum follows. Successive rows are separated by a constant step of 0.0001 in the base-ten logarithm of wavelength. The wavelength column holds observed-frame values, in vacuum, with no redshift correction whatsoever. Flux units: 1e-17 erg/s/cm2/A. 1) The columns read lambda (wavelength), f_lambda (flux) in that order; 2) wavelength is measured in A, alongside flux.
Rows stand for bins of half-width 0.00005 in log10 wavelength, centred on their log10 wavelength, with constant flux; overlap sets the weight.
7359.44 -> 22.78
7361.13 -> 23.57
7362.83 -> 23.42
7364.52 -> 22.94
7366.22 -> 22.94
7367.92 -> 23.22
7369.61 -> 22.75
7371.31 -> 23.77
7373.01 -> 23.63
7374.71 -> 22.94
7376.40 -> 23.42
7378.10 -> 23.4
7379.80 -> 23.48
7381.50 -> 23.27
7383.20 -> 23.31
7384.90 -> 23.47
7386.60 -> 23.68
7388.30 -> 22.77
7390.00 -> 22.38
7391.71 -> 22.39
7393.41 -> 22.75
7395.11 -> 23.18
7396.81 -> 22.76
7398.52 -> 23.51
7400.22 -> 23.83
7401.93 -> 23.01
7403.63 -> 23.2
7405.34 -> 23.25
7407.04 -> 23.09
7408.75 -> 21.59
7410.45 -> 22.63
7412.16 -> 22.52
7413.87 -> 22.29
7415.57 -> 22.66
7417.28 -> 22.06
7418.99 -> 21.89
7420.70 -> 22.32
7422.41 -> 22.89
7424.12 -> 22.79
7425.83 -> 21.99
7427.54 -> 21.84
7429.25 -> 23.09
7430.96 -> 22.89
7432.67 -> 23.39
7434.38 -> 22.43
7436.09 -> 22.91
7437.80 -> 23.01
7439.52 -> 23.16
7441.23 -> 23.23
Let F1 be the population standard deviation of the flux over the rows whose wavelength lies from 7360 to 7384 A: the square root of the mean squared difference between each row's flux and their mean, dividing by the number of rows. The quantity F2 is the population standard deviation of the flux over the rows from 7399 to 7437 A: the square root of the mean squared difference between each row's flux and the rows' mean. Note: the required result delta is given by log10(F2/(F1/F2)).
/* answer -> 0.0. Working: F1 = 0.29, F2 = 0.55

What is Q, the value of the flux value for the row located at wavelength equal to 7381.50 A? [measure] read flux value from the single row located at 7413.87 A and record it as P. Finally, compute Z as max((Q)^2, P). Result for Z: 541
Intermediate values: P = 22.29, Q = 23.27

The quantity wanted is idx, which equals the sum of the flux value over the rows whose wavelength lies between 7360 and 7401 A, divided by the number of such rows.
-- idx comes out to 23.20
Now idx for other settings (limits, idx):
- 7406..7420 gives 22.34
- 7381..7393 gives 23.04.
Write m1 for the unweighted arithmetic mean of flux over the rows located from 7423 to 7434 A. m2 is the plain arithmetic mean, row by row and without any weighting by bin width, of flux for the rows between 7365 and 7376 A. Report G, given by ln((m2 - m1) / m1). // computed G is -3.7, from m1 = 22.7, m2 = 23.2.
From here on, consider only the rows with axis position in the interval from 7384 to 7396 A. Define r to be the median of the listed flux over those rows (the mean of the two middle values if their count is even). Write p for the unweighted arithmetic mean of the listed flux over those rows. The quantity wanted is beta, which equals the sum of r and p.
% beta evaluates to 45.7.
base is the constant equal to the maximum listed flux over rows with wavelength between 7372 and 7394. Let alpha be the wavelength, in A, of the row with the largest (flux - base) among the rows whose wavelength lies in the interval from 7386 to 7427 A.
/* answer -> 7400.22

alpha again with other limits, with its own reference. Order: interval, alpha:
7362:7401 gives 7400.22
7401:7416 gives 7405.34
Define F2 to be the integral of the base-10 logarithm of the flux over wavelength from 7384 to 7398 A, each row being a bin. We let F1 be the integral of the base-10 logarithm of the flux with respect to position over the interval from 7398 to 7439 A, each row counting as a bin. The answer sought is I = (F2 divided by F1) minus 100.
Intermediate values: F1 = 56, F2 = 19.0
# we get -99.7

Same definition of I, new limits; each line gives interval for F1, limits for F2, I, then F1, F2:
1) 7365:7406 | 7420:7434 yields -99.7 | 56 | 19.0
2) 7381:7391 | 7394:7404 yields -99.0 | 14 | 13.7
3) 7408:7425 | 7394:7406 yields -99.3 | 23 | 16.4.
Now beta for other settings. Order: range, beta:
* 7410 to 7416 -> 45.1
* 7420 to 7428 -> 44.7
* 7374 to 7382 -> 46.7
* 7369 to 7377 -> 46.7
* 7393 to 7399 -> 46.0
